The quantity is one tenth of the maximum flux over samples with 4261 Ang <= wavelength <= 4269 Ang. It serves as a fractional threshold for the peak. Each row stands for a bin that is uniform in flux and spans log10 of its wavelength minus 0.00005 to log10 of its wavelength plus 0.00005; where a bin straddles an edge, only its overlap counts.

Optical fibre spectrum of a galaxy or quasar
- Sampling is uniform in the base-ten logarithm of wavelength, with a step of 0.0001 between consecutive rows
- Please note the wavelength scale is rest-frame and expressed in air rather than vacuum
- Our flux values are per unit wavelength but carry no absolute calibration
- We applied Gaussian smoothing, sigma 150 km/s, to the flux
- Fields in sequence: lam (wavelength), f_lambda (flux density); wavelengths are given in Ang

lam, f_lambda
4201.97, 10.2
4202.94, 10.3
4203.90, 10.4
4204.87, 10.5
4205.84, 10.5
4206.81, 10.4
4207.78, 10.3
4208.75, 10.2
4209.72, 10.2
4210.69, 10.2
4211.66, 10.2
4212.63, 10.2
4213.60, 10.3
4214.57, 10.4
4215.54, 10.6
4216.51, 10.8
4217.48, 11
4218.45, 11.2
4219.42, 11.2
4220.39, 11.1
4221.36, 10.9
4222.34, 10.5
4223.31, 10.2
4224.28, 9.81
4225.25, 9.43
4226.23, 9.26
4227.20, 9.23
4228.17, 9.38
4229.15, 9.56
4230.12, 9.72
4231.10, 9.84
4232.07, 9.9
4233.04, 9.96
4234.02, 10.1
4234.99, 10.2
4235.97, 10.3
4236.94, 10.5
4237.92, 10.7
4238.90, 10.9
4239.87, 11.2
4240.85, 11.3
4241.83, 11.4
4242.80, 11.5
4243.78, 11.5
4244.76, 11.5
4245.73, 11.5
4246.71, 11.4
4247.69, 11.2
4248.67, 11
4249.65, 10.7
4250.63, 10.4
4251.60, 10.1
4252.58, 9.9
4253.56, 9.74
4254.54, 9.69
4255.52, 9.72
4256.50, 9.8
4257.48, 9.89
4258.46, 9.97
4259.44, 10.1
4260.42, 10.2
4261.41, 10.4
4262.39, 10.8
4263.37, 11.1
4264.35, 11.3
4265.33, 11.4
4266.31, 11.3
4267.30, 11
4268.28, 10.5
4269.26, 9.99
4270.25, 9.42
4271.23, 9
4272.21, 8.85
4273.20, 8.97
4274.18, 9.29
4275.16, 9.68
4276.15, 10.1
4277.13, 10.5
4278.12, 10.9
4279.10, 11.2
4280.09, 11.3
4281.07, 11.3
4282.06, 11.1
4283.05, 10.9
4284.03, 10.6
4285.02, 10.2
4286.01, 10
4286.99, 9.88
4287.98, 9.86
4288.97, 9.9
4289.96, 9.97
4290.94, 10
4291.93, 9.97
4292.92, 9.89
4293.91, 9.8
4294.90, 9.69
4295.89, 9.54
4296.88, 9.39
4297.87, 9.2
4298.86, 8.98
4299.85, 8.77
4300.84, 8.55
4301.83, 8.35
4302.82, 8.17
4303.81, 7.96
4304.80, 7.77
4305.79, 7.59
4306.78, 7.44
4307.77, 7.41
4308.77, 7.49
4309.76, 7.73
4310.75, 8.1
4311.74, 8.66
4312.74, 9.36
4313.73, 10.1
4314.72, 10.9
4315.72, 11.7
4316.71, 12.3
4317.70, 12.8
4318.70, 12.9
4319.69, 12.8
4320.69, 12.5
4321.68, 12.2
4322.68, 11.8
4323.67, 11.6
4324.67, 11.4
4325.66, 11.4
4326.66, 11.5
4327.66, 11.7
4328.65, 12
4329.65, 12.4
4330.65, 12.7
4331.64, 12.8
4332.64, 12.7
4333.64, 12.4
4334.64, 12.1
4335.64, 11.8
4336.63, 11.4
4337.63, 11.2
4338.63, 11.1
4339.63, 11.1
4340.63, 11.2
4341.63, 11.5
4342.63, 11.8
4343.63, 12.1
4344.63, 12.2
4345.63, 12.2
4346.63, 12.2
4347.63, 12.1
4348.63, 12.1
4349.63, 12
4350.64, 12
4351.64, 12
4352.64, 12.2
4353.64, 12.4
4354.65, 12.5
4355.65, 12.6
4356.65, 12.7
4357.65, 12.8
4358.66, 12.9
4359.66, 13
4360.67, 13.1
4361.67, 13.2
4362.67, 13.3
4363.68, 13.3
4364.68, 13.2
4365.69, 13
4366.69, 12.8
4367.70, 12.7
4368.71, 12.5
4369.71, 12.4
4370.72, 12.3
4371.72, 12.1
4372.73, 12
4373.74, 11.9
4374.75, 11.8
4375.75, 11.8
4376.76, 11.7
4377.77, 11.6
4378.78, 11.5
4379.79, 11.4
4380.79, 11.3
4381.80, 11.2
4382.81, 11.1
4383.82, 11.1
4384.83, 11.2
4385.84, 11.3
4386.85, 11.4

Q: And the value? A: 1.14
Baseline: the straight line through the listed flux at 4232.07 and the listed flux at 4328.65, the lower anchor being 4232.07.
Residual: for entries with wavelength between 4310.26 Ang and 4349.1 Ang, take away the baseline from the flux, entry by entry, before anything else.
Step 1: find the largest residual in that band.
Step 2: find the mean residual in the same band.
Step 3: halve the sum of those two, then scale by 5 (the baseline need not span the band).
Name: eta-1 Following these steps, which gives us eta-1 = 1.9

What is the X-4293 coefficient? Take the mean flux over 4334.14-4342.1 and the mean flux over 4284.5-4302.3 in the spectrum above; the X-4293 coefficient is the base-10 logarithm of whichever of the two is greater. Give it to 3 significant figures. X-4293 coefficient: 1.06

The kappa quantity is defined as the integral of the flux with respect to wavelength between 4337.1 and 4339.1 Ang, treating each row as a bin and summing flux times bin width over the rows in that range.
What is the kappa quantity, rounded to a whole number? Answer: 22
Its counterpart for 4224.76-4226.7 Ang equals 18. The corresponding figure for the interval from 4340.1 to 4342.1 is 23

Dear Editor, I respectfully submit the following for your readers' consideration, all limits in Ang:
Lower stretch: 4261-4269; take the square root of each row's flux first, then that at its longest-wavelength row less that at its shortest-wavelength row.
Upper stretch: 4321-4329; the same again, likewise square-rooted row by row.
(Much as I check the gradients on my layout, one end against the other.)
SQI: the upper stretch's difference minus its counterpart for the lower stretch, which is 0.0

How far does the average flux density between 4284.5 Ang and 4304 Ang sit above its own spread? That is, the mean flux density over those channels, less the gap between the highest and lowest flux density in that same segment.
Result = 7.2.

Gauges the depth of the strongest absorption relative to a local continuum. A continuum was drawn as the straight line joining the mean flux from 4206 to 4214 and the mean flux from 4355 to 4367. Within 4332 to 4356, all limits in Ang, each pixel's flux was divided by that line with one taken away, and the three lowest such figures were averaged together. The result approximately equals -0.12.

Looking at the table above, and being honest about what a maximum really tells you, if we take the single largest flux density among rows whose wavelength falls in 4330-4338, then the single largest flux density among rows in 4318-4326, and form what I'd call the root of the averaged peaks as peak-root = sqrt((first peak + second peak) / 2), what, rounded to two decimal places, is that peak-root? 3.58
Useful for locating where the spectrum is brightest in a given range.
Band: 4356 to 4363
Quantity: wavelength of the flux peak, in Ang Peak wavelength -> 4362.67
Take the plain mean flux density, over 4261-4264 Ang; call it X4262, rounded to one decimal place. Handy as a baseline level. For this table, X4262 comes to 10.8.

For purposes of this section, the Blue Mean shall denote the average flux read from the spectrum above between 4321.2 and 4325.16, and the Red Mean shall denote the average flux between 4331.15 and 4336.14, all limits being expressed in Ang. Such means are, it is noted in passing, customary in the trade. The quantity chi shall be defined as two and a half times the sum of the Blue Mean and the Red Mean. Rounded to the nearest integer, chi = 60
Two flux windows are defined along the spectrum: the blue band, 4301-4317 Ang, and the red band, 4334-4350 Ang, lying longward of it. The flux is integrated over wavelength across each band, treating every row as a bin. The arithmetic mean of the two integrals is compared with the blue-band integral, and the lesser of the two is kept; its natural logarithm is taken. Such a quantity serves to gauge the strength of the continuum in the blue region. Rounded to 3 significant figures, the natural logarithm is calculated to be 4.94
